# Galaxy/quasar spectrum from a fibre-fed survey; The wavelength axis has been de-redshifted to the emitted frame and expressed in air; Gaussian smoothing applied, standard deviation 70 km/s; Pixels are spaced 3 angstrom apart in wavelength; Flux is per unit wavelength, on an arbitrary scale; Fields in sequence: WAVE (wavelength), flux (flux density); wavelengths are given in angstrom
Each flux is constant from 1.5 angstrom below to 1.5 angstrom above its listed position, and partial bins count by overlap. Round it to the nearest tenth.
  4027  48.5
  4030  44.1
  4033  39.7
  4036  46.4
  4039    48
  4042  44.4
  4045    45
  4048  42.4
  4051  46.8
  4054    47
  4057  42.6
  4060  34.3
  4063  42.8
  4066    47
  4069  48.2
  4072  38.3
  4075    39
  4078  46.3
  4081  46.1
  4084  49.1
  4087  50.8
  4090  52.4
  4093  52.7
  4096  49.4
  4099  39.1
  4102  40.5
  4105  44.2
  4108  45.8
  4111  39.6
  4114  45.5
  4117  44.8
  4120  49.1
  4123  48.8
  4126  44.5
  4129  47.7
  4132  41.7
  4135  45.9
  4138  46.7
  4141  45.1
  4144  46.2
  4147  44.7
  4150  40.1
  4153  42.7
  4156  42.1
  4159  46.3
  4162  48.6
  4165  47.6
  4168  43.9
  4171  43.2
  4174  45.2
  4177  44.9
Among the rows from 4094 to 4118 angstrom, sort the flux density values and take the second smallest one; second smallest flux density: 39.6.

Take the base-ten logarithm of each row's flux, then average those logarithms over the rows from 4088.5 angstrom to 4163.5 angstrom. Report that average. 1.66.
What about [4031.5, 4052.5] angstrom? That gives 1.65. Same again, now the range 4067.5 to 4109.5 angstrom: 1.66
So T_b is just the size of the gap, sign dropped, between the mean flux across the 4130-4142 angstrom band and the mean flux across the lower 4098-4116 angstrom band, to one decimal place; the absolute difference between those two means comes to 2.4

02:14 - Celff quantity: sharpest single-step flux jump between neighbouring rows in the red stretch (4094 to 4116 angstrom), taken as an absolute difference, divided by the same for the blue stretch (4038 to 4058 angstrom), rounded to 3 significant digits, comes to 2.34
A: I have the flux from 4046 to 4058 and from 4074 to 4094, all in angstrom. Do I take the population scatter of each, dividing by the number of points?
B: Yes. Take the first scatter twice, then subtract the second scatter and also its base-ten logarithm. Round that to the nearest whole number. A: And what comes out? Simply -1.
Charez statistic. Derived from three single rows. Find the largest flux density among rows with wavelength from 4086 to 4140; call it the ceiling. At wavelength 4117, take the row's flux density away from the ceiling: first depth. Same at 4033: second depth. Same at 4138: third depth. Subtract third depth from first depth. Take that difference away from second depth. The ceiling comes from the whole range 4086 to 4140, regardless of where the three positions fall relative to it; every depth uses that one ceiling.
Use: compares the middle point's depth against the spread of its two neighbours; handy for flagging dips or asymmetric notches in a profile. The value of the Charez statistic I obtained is 11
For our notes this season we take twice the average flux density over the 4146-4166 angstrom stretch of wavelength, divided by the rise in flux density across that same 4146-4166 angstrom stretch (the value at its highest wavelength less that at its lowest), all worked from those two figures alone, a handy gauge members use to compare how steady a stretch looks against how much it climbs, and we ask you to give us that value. 31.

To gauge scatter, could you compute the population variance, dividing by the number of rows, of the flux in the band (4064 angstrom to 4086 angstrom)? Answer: 16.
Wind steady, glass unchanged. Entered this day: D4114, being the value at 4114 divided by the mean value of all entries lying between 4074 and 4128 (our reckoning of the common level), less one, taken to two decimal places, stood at -0.01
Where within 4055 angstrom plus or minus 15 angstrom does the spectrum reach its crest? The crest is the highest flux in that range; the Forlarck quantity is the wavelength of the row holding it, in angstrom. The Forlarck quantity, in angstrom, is 4069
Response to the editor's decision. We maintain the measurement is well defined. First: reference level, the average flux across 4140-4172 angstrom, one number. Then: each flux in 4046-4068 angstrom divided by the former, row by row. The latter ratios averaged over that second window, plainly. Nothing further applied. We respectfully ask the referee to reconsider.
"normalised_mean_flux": 0.97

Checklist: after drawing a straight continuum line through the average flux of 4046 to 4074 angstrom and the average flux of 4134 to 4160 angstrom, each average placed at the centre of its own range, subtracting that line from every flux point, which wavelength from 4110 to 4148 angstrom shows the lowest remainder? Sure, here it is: 4111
